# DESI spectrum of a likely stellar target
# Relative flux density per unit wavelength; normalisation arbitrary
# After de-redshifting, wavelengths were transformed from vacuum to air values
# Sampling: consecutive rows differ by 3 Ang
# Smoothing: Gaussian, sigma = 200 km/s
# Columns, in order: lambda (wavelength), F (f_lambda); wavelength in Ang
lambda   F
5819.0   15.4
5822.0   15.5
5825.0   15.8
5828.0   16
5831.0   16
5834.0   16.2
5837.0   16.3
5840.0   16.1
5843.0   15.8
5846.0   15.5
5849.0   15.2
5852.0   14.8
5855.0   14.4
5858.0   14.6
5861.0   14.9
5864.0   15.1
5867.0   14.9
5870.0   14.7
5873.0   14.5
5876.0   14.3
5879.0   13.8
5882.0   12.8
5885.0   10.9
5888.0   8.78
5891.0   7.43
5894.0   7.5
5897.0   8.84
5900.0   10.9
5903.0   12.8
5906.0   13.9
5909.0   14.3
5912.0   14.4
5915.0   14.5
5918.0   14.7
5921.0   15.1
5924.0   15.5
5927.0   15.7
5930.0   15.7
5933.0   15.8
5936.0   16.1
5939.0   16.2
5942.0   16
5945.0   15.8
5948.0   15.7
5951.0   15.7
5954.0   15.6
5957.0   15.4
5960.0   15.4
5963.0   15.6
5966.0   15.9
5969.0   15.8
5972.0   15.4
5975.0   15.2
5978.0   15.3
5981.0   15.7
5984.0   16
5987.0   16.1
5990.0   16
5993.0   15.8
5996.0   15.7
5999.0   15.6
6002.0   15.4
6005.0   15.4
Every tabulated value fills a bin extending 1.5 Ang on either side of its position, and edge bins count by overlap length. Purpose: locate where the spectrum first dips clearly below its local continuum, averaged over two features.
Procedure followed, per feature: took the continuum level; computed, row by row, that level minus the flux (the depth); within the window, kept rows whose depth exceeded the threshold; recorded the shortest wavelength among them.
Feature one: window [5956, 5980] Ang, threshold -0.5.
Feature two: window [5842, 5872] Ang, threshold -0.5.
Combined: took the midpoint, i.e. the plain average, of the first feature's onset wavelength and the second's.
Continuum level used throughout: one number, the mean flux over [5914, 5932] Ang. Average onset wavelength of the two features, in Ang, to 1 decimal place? 5901.5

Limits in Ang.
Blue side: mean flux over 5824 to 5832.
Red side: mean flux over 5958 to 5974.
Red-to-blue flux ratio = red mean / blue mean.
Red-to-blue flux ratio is 0.98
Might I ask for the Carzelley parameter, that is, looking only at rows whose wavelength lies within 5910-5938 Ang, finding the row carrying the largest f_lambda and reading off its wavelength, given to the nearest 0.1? 5936.0 Ang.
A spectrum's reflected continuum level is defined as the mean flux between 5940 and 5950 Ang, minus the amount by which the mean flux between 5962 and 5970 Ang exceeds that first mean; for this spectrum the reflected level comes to 16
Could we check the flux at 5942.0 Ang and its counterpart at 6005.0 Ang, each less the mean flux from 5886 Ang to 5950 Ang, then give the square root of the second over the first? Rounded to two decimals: 0.87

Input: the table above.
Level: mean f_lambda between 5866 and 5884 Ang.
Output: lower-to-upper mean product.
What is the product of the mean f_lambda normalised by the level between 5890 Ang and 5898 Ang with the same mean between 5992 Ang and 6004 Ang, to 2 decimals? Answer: 0.62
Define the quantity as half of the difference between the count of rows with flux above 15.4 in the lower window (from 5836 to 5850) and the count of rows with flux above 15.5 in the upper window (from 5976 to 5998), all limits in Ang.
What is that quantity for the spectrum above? -1.0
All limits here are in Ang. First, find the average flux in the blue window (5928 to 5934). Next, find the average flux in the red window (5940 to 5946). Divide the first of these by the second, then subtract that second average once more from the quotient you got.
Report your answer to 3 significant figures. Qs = -14.9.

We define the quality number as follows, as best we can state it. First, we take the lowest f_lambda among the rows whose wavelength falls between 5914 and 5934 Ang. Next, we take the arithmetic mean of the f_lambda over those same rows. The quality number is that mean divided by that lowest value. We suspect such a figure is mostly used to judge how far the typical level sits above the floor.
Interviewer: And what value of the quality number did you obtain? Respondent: 1.1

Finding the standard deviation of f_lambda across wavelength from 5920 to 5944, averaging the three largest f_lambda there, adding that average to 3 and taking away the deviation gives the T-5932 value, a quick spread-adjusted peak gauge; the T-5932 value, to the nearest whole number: 19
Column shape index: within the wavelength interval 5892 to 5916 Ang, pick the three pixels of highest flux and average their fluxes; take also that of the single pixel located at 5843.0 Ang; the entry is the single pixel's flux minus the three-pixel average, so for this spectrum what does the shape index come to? 1.4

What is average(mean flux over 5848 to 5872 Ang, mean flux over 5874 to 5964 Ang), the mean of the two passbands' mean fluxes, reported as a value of 14.3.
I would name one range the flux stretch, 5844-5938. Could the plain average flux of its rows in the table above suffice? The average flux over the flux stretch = 13.6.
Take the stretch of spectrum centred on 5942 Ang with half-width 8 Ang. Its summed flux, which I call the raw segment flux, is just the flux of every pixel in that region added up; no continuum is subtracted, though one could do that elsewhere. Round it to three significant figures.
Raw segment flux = 79.8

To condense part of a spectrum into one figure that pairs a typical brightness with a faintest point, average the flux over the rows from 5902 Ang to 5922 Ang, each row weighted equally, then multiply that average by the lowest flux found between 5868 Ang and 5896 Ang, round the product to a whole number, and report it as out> 106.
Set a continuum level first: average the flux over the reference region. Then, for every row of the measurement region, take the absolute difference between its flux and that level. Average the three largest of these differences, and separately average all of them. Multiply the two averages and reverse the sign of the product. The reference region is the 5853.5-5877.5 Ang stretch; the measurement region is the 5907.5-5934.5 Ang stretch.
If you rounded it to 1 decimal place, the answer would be -0.6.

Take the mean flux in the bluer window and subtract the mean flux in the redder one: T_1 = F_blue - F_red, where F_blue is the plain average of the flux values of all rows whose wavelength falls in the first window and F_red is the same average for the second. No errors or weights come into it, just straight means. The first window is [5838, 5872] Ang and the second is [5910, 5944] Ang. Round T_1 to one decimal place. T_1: -0.3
